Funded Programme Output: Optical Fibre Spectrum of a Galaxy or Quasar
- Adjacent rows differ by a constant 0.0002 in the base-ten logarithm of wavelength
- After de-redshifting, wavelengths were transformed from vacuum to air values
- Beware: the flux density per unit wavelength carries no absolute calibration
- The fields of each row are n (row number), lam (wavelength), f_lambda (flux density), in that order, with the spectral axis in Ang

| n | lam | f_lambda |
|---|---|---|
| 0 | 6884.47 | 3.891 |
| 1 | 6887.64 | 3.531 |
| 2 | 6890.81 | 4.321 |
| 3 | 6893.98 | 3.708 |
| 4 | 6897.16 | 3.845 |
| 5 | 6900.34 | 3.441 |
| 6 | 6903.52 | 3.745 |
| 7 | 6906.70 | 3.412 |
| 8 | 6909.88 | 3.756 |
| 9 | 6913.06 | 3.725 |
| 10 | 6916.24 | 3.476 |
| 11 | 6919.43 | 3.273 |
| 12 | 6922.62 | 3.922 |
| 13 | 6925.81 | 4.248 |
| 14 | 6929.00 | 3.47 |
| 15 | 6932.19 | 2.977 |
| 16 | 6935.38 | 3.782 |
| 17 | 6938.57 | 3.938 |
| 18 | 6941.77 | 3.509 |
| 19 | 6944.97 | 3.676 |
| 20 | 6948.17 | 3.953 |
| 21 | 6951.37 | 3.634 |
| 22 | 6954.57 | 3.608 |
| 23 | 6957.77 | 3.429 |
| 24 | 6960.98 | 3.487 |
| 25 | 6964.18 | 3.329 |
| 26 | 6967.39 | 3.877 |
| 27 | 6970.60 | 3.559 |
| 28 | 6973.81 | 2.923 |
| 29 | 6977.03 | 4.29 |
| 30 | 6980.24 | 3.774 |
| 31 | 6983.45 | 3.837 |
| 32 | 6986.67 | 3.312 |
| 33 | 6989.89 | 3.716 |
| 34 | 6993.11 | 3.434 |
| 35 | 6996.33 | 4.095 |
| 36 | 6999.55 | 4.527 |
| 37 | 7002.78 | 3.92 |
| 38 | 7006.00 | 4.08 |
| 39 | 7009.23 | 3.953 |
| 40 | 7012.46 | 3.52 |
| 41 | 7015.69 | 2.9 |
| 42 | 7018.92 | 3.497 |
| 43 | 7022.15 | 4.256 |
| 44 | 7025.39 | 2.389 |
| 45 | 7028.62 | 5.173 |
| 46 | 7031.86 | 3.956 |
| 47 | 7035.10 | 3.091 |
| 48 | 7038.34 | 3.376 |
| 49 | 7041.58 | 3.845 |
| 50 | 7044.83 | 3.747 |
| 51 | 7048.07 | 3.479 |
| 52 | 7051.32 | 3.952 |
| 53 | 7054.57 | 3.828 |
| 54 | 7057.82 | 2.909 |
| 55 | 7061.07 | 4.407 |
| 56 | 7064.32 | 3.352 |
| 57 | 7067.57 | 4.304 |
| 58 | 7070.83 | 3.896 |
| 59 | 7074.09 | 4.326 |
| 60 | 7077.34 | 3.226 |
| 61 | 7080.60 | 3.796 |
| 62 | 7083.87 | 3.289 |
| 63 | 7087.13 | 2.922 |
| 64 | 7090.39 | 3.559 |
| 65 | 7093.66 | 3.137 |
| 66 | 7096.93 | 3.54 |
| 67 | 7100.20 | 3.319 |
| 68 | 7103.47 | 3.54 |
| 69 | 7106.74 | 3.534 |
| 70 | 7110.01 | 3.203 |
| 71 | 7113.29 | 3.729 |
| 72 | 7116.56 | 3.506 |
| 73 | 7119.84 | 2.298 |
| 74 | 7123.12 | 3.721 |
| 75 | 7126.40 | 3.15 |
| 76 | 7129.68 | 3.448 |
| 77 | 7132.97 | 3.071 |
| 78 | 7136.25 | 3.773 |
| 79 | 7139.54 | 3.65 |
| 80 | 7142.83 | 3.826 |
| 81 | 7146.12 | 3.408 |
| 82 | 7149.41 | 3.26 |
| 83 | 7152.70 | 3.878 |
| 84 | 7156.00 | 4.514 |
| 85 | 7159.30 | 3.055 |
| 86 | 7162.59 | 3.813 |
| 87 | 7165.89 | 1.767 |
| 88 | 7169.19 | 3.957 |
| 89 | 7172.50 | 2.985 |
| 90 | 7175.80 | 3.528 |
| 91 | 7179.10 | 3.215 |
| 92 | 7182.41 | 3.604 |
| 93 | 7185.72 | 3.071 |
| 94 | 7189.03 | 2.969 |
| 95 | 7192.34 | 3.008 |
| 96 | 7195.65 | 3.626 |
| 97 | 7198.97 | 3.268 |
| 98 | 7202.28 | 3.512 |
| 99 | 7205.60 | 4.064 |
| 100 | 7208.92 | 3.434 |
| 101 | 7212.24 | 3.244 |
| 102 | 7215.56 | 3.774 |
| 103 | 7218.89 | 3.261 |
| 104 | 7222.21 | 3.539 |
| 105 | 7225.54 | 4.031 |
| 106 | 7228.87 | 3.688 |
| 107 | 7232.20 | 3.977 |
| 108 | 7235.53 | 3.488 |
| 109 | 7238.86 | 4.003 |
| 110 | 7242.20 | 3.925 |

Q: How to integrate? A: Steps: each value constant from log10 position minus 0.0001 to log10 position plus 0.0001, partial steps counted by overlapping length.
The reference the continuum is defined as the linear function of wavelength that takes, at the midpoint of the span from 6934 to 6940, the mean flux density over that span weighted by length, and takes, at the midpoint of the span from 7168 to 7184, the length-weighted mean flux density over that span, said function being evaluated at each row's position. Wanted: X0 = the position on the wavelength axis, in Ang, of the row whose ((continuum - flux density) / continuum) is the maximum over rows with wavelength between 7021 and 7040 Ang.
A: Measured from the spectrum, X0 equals 7025.39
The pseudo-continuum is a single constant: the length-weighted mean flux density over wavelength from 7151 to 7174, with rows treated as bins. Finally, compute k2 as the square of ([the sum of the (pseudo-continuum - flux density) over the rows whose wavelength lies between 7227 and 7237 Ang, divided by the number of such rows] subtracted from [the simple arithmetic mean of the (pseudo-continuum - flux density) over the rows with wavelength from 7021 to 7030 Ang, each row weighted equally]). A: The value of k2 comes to 0.05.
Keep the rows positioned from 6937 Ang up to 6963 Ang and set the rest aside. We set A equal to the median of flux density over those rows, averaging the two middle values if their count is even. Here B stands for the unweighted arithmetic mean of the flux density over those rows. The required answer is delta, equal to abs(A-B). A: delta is 0.03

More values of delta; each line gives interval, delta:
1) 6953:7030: 0.04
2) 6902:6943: 0.09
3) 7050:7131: 0.02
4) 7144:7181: 0.01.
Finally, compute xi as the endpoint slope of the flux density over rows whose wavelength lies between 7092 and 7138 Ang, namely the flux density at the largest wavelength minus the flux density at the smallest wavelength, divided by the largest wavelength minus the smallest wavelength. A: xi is 0.015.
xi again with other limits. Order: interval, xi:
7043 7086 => -0.012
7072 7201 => -0.008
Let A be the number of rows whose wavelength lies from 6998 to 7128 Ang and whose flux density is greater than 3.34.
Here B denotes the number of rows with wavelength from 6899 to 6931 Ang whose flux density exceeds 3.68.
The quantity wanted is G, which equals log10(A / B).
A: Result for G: 0.7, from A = 28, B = 5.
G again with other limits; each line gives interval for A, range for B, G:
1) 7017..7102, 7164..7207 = 1.0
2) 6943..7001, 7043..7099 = 0.3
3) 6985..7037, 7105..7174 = 0.2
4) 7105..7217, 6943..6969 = 1.0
